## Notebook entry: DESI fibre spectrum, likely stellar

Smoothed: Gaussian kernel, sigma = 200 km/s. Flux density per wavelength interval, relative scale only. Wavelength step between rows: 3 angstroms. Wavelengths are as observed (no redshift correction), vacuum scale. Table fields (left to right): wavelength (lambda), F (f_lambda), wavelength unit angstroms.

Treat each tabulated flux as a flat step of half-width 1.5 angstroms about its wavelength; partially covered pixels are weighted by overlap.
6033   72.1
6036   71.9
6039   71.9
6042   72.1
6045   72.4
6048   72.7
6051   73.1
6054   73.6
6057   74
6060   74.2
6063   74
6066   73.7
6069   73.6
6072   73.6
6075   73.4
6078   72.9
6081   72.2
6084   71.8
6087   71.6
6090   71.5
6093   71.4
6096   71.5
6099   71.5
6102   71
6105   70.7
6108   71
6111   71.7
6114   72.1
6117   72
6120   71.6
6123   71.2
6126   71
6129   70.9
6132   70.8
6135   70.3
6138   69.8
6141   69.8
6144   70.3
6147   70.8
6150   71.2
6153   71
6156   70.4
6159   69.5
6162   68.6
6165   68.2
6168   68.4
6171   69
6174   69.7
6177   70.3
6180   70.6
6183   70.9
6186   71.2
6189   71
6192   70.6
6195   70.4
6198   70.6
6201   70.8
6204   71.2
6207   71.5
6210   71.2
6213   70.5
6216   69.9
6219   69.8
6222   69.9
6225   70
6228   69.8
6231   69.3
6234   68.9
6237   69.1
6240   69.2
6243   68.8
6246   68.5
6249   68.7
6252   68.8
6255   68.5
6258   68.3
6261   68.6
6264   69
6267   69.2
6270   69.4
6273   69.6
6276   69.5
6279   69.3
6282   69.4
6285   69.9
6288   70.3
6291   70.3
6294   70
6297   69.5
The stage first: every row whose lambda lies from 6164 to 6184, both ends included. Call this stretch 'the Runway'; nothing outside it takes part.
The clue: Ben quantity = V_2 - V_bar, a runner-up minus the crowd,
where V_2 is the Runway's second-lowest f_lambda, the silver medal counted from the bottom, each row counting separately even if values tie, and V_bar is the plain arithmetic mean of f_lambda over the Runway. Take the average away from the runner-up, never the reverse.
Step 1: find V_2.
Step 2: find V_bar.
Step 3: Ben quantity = -1.2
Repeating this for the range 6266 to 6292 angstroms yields -0.4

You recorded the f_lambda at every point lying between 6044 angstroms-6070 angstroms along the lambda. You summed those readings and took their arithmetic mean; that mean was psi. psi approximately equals 73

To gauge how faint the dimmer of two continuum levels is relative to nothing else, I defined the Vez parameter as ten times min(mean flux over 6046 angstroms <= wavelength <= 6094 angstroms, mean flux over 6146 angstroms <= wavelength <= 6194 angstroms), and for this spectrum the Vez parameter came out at 701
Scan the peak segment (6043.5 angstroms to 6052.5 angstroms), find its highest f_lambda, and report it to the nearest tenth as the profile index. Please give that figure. 73.1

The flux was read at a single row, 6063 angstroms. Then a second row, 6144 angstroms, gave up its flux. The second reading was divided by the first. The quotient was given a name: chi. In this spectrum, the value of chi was 0.950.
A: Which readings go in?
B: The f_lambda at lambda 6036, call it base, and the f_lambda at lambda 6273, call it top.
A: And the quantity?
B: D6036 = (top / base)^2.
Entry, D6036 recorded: 0.94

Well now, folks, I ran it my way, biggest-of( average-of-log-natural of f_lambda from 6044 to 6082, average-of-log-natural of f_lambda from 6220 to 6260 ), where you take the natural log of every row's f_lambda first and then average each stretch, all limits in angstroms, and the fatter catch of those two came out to 4.295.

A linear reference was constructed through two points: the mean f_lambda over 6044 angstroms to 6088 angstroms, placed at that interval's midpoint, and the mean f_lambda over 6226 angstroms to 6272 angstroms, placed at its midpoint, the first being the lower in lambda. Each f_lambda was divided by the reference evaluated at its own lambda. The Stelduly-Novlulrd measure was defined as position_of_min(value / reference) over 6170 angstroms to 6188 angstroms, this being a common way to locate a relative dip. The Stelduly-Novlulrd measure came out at 6171 angstroms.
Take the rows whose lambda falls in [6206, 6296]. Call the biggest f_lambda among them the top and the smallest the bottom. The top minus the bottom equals 3.2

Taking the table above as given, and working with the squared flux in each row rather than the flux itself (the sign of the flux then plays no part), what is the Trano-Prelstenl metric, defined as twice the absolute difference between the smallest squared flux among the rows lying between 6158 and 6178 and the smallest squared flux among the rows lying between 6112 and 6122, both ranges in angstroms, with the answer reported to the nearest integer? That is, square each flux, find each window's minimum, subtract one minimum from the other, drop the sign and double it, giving 951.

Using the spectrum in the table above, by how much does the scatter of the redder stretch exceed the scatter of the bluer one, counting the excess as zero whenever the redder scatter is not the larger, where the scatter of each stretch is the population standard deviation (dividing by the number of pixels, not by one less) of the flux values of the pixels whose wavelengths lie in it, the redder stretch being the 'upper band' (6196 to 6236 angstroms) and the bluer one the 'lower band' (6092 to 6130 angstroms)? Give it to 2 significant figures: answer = 0.33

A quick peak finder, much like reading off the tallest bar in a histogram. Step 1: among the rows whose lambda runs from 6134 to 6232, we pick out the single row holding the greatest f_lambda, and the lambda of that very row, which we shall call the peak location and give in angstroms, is 6207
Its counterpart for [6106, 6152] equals 6114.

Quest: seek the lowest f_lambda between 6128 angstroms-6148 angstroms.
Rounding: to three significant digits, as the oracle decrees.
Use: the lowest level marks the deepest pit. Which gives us 69.8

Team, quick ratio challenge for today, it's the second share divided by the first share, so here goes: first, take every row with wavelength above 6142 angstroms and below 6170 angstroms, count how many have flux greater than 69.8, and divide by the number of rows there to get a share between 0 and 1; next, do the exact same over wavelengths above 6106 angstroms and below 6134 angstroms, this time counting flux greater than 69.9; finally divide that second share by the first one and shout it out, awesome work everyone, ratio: 1.80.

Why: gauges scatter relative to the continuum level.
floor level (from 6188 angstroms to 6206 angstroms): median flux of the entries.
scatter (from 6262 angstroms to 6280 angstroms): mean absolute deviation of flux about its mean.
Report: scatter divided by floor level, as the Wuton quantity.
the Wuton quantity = 0.0024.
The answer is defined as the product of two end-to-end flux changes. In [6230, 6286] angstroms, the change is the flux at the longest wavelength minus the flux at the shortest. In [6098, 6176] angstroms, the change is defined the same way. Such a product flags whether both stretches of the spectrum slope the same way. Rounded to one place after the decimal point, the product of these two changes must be -1.1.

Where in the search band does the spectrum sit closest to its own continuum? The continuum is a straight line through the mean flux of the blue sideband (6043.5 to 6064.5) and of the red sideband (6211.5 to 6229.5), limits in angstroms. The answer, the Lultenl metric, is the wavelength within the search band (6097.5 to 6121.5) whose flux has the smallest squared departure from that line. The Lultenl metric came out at 6114 angstroms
